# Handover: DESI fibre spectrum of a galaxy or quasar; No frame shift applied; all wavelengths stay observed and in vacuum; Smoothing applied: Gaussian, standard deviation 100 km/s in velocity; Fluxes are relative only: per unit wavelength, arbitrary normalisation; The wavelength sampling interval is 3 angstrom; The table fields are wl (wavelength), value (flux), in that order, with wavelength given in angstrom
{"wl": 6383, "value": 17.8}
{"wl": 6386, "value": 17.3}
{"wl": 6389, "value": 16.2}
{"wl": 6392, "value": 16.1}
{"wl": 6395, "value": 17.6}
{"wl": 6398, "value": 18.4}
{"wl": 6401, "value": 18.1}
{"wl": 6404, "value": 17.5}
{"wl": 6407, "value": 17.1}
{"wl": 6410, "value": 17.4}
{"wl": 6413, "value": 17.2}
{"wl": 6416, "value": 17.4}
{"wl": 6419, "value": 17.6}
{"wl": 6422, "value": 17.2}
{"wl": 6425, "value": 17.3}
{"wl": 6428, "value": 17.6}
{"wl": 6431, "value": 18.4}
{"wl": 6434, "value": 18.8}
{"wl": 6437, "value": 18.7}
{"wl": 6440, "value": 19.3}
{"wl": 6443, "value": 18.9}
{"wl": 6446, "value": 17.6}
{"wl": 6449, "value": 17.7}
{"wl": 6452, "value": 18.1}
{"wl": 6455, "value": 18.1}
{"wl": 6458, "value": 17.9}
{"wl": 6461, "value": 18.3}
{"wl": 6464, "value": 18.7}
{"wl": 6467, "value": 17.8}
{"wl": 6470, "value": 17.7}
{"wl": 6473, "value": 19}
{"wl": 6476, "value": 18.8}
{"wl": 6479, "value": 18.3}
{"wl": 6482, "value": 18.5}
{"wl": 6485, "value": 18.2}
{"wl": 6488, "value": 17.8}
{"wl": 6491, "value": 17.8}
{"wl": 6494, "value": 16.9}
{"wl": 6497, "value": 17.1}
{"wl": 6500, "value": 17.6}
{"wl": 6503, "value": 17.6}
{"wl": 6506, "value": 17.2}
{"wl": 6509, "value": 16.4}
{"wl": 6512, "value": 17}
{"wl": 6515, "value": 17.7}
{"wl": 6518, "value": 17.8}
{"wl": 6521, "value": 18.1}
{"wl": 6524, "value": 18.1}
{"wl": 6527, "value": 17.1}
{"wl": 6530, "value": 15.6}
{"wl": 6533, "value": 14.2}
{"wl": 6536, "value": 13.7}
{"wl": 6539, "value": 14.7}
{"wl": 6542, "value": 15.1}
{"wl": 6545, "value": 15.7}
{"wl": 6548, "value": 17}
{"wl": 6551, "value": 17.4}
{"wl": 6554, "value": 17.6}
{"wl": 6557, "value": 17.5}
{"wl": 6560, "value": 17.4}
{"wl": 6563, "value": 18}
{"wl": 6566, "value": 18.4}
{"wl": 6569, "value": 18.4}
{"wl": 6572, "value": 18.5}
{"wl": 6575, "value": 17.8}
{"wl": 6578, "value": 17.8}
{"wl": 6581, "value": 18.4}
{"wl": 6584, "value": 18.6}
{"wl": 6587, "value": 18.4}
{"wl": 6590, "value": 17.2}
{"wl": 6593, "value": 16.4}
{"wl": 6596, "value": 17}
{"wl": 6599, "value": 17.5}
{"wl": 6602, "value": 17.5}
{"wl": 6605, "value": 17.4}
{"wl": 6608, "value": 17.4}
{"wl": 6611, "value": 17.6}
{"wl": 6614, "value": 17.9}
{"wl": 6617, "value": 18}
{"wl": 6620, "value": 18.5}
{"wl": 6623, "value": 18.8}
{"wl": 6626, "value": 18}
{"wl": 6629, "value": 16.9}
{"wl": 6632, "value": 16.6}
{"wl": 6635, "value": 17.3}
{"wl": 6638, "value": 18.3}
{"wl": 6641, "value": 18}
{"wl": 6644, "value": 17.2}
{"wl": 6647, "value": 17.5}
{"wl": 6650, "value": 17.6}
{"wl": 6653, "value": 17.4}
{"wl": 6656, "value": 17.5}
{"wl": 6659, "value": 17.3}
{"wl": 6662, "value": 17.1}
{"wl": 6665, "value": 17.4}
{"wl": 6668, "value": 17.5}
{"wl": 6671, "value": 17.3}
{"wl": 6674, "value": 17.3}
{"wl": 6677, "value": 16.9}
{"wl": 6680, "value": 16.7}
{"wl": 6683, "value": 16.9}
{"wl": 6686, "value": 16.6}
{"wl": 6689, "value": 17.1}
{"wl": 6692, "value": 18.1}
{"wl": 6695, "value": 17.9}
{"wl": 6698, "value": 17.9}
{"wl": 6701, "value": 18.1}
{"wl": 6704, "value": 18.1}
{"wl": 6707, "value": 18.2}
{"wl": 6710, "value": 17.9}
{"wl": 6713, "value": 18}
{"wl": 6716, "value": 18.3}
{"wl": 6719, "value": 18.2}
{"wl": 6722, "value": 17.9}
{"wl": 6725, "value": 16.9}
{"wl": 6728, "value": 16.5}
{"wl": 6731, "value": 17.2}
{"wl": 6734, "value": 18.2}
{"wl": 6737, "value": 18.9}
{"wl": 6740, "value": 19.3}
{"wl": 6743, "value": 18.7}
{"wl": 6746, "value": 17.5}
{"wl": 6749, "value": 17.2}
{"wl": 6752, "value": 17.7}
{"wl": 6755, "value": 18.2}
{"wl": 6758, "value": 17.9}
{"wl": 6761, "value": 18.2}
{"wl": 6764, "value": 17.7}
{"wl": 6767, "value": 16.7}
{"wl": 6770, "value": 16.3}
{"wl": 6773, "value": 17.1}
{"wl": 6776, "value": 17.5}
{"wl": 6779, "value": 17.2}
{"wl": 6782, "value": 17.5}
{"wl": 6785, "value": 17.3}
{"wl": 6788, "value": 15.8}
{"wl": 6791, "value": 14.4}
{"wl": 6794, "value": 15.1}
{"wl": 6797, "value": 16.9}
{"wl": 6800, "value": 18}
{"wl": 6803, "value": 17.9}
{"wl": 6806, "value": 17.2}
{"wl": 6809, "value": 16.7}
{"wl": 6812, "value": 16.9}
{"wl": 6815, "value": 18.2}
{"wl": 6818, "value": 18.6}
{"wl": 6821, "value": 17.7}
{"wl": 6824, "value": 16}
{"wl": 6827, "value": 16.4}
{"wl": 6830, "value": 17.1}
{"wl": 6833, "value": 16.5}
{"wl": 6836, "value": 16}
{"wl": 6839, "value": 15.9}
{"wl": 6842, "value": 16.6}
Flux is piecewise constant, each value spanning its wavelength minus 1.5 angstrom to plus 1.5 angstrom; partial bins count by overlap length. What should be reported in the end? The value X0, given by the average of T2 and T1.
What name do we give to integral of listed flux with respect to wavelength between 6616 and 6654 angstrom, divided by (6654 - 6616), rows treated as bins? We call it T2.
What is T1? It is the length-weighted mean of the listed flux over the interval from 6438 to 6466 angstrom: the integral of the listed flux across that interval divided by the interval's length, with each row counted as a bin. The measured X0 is 18.0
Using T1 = 18.3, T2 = 17.7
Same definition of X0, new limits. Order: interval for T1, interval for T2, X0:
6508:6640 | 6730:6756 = 17.7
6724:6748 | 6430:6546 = 17.7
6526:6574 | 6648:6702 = 17.0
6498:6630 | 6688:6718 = 17.6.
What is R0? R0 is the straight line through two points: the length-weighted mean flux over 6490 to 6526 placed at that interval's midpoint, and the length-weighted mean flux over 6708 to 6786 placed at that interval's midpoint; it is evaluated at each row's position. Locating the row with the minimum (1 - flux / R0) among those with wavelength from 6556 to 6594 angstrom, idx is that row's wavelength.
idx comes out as 6584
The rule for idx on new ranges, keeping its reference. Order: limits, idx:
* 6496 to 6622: 6584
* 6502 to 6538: 6521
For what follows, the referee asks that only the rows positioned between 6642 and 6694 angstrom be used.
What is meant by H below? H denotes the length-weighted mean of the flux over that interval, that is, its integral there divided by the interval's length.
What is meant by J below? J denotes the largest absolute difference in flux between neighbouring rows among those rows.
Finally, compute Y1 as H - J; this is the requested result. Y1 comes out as 16.3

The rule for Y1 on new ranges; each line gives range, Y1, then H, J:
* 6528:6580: 15.4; 16.8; 1.40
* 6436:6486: 17.0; 18.3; 1.30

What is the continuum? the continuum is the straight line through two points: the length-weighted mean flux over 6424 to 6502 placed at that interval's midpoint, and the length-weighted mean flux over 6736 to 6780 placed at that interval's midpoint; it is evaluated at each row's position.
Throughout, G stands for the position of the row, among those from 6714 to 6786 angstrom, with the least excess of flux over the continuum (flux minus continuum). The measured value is 6770 angstrom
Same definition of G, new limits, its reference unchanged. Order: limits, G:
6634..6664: 6662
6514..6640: 6536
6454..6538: 6536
